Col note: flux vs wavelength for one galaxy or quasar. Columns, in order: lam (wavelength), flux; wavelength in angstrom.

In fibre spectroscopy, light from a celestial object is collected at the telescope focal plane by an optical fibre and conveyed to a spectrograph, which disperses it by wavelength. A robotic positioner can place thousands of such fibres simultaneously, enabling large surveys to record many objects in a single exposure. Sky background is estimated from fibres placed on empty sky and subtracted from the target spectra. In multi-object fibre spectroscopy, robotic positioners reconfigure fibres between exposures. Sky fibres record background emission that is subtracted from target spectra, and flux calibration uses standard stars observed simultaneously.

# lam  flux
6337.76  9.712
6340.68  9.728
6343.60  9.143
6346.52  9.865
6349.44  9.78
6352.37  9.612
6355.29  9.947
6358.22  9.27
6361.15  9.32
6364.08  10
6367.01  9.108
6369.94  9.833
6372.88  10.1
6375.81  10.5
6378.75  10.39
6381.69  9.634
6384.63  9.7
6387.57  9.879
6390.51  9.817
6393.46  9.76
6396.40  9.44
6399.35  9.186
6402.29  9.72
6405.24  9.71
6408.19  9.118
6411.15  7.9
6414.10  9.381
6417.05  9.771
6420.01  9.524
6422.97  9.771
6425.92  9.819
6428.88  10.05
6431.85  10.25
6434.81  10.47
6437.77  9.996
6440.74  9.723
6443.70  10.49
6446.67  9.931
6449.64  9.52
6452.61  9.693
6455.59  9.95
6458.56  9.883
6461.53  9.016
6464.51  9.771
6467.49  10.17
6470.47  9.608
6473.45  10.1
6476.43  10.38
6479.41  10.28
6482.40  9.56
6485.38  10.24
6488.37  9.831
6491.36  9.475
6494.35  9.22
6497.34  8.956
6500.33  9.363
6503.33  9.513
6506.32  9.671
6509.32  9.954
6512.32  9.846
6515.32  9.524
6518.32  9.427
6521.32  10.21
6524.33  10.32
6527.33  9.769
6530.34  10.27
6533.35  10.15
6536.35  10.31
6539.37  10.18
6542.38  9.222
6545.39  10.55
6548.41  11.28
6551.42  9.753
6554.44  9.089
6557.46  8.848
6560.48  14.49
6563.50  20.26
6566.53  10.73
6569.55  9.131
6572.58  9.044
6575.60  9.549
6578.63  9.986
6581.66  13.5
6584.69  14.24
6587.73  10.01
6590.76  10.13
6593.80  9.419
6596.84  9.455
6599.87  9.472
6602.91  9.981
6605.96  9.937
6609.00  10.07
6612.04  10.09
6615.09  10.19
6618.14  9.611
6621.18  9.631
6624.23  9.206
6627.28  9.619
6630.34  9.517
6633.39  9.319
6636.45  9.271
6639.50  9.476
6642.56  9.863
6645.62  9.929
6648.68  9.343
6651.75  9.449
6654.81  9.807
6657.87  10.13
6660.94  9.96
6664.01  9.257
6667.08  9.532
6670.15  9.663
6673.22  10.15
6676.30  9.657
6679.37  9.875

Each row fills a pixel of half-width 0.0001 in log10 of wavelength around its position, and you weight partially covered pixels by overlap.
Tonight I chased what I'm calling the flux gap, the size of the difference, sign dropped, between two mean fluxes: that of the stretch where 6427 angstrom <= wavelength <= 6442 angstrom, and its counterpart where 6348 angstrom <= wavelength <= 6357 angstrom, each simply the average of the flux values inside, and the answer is 0.3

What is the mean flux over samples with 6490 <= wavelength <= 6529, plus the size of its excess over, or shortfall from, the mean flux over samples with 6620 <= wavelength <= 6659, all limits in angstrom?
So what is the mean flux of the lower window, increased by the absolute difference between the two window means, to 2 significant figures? 9.7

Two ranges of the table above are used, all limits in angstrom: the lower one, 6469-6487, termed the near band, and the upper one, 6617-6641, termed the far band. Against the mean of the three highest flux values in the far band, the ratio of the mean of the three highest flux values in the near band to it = 1.07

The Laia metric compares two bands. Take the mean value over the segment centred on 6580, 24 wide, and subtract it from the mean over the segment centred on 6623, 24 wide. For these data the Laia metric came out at -1.1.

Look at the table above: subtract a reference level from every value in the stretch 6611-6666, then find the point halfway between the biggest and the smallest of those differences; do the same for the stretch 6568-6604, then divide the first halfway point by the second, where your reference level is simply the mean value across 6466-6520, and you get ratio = 0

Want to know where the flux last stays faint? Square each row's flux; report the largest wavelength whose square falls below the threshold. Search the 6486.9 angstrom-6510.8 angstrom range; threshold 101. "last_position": 6509.32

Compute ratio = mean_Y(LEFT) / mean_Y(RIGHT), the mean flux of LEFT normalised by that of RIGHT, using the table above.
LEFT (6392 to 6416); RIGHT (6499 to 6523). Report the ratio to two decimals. 0.96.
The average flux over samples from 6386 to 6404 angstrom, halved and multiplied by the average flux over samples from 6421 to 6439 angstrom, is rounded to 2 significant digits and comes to 48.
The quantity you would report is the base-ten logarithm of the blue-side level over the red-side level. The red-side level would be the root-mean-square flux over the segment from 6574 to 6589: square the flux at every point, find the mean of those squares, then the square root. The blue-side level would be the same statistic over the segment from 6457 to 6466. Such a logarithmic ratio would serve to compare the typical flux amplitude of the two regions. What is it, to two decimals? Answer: -0.08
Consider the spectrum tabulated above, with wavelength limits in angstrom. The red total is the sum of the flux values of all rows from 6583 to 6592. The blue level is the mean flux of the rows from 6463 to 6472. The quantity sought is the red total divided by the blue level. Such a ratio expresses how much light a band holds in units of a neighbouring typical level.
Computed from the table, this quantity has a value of 3.49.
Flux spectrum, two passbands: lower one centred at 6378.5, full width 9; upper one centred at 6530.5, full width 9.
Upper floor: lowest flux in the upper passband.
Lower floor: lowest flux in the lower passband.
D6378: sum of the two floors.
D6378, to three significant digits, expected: 19.4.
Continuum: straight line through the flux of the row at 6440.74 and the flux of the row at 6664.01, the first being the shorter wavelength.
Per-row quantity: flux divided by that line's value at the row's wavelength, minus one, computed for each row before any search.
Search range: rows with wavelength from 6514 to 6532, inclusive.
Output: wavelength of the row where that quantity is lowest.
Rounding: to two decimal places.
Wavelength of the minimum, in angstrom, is 6518.32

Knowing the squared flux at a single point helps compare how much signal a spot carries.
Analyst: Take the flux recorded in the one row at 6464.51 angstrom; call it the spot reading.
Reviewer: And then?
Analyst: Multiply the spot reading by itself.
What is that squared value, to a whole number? 95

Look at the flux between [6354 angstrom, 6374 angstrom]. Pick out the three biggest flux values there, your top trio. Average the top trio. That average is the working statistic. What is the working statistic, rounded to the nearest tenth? 10.0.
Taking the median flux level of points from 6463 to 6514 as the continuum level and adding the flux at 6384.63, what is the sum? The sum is 19.5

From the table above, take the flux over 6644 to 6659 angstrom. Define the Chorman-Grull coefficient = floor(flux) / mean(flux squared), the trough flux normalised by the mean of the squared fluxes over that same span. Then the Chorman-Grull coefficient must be 0.099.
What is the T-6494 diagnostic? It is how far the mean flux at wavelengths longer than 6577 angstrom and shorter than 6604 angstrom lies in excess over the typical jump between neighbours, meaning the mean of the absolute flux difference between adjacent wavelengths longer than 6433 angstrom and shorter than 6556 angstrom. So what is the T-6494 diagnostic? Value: 10.2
